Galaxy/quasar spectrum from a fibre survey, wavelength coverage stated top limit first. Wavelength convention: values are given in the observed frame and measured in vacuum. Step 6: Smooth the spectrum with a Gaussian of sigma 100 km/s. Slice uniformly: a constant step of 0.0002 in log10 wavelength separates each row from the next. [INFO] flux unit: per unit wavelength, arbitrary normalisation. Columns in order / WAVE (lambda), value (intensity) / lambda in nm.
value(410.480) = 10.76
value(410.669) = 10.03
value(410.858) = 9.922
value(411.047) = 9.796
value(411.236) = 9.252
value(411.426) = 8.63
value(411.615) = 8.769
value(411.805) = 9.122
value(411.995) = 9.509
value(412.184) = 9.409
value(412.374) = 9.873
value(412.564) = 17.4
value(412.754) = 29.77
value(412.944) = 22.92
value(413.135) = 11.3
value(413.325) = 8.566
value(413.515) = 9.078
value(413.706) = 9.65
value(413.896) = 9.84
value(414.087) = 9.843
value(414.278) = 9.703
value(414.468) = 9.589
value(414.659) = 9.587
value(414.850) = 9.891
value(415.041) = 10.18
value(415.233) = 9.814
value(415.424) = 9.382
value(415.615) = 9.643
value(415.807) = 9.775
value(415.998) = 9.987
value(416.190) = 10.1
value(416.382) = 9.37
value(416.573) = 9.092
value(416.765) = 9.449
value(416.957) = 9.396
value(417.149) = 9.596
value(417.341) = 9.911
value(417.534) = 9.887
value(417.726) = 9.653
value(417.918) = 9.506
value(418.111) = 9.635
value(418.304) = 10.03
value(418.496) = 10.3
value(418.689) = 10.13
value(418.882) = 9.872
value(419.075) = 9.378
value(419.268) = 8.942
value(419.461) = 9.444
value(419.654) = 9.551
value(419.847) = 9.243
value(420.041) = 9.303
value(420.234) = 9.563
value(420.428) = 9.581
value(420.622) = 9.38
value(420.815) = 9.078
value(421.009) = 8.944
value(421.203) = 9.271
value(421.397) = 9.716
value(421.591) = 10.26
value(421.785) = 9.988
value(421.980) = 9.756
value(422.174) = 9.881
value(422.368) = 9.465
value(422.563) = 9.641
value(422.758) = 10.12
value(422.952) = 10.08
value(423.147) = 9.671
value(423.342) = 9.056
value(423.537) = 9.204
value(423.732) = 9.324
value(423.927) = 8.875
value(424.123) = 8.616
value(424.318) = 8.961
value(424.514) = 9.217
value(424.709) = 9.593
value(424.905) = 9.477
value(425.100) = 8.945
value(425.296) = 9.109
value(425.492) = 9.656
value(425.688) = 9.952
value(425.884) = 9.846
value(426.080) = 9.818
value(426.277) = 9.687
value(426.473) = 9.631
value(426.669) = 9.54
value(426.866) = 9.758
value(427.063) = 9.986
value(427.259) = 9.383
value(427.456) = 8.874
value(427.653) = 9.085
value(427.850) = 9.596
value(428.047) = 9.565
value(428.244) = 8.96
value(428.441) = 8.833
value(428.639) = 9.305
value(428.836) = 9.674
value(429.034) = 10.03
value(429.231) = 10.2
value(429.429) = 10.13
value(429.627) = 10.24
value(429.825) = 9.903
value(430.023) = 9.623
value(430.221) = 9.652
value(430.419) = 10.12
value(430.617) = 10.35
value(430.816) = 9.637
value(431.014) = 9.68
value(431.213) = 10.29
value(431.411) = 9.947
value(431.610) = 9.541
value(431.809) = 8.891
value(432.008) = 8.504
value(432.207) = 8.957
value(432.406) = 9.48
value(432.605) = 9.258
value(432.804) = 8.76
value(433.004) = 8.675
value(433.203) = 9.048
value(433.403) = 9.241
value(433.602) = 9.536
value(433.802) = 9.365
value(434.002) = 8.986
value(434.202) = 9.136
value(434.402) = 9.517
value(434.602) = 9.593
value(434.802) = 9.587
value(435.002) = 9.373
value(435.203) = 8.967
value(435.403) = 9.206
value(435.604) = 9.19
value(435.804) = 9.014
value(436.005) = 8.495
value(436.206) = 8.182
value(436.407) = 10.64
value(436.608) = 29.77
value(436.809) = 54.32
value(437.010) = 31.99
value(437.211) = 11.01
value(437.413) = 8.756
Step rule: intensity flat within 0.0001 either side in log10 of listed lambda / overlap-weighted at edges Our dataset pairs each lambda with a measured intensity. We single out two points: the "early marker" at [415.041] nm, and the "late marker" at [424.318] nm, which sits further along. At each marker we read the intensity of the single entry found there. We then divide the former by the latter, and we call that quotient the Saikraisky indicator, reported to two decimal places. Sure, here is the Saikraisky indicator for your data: 1.14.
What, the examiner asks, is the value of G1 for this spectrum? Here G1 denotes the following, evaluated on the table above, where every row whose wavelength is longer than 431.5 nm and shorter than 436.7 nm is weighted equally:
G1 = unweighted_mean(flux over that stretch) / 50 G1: 0.199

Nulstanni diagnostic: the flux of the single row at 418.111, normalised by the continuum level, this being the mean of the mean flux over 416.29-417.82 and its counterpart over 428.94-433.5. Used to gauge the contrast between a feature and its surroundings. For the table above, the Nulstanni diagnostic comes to 1.008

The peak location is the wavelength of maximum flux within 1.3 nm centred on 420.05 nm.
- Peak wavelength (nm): 420.428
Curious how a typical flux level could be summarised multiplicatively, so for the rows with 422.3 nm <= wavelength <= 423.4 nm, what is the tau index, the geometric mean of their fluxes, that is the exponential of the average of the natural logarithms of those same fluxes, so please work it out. 9.67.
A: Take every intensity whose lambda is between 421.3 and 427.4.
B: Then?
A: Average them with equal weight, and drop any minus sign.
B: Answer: 9.6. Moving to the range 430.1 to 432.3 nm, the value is 9.6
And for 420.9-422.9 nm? 9.7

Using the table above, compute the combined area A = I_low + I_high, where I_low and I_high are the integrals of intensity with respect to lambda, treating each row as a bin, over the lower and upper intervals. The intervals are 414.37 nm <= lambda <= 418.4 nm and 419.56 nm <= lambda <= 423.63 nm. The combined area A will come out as 78.0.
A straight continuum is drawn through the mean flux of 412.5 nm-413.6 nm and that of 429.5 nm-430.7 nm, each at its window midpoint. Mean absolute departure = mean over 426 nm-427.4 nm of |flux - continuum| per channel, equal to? 1.6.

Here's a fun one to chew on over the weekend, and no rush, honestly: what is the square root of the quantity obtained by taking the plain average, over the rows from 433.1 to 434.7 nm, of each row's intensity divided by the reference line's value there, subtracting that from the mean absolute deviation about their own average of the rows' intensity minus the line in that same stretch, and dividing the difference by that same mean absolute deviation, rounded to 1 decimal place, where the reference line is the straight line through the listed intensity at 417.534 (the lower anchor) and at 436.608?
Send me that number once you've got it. 0.4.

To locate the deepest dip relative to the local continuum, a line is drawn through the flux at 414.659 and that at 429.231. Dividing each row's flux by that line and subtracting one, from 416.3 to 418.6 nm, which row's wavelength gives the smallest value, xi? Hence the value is 416.573 nm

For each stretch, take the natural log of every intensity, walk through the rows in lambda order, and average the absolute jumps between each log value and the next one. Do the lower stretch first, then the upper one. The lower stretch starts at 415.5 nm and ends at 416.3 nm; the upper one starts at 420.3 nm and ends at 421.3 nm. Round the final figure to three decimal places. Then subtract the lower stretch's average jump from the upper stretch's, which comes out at 0.011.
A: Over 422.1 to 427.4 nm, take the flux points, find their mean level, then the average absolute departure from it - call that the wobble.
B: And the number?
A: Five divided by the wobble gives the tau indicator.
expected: 15.5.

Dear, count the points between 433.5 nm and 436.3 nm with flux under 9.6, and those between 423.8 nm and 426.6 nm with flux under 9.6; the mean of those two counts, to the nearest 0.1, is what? 11.0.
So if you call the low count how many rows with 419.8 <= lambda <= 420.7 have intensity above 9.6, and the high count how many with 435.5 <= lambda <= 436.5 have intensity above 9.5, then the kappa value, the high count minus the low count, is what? 1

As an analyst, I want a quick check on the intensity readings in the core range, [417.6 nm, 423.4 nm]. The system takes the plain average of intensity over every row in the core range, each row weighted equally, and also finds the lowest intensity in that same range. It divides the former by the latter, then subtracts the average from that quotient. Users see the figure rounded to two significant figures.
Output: -8.5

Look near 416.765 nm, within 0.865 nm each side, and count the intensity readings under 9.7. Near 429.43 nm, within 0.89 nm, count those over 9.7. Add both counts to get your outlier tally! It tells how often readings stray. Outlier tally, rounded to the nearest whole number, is 10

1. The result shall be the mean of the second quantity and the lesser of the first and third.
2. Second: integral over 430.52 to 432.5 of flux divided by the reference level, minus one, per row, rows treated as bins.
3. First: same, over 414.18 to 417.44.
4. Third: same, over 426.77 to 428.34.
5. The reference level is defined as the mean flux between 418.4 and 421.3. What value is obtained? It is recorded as 0.00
